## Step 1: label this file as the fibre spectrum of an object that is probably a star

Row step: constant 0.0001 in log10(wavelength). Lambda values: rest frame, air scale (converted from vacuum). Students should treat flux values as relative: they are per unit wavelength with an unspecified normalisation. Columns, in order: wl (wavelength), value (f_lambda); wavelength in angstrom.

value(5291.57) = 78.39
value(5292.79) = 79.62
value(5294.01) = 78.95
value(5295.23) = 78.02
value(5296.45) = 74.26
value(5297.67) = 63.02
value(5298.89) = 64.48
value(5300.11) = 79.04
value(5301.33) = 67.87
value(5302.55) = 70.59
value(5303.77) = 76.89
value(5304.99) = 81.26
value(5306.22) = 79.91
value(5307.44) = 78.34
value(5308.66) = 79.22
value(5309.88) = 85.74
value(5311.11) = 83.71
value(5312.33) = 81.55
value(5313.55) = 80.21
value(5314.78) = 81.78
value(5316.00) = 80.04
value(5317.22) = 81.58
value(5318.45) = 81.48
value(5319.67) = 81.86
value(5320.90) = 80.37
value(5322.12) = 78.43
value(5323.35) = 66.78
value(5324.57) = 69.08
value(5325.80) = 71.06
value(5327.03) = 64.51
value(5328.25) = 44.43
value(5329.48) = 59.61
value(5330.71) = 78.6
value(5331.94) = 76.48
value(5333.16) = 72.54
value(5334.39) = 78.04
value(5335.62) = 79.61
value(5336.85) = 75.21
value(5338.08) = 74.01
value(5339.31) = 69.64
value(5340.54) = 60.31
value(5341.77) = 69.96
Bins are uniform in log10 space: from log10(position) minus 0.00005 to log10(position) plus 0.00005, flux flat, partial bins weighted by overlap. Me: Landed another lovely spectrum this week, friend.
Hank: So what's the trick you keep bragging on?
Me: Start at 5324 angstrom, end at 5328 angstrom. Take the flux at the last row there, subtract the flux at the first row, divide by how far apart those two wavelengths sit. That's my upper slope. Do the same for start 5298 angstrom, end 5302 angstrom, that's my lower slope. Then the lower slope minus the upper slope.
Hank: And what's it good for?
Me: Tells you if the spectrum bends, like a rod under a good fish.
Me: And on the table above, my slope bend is 3.2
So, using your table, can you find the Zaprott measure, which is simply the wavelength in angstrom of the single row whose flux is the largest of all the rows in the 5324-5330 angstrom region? 5325.80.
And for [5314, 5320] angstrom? 5319.67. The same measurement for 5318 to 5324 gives 5319.67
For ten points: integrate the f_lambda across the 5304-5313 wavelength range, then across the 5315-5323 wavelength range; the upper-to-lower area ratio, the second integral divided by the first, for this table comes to 0.9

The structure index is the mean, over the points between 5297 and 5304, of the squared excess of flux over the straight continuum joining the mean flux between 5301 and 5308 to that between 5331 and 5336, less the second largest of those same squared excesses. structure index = -61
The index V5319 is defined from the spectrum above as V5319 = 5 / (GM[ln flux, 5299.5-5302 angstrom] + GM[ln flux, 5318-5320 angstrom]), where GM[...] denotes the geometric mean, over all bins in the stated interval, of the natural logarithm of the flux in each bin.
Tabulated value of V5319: 0.575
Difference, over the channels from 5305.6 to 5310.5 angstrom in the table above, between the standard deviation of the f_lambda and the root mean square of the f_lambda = -78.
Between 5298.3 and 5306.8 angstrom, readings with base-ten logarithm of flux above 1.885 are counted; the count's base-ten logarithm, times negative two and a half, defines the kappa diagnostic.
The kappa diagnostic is -1.51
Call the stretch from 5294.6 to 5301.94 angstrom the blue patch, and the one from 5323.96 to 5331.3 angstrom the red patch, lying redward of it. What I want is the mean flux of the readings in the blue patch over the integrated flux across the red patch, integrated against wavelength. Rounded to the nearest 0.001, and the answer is 0.150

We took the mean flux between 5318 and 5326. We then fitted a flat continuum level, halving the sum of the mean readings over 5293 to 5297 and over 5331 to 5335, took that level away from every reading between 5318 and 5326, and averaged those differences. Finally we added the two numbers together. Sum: 75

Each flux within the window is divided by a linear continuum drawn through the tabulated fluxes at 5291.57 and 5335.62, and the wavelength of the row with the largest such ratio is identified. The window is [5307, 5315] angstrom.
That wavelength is 5309.88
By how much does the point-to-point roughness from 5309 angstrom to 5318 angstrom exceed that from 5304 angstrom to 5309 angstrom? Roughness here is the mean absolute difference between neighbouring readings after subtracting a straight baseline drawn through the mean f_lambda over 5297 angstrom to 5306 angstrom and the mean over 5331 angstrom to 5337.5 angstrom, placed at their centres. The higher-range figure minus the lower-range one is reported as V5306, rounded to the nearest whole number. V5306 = 0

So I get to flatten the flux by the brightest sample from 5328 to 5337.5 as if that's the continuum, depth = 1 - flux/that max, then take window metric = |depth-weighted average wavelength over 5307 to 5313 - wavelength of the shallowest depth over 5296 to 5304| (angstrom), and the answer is 11.0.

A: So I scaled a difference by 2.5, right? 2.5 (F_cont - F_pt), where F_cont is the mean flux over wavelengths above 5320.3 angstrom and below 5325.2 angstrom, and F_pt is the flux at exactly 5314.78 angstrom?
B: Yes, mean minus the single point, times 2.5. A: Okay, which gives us -20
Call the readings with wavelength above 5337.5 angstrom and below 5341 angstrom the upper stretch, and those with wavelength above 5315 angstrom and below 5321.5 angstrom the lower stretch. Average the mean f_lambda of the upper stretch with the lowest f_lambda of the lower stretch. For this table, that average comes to 74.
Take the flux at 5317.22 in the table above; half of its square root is 4.52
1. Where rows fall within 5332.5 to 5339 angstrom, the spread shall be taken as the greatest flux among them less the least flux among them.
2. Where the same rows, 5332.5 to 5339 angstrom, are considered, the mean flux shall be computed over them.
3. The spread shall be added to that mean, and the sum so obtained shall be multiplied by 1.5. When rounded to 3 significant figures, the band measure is 124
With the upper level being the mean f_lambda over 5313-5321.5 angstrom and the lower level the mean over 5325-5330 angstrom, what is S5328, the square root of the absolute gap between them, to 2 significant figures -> 4.6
